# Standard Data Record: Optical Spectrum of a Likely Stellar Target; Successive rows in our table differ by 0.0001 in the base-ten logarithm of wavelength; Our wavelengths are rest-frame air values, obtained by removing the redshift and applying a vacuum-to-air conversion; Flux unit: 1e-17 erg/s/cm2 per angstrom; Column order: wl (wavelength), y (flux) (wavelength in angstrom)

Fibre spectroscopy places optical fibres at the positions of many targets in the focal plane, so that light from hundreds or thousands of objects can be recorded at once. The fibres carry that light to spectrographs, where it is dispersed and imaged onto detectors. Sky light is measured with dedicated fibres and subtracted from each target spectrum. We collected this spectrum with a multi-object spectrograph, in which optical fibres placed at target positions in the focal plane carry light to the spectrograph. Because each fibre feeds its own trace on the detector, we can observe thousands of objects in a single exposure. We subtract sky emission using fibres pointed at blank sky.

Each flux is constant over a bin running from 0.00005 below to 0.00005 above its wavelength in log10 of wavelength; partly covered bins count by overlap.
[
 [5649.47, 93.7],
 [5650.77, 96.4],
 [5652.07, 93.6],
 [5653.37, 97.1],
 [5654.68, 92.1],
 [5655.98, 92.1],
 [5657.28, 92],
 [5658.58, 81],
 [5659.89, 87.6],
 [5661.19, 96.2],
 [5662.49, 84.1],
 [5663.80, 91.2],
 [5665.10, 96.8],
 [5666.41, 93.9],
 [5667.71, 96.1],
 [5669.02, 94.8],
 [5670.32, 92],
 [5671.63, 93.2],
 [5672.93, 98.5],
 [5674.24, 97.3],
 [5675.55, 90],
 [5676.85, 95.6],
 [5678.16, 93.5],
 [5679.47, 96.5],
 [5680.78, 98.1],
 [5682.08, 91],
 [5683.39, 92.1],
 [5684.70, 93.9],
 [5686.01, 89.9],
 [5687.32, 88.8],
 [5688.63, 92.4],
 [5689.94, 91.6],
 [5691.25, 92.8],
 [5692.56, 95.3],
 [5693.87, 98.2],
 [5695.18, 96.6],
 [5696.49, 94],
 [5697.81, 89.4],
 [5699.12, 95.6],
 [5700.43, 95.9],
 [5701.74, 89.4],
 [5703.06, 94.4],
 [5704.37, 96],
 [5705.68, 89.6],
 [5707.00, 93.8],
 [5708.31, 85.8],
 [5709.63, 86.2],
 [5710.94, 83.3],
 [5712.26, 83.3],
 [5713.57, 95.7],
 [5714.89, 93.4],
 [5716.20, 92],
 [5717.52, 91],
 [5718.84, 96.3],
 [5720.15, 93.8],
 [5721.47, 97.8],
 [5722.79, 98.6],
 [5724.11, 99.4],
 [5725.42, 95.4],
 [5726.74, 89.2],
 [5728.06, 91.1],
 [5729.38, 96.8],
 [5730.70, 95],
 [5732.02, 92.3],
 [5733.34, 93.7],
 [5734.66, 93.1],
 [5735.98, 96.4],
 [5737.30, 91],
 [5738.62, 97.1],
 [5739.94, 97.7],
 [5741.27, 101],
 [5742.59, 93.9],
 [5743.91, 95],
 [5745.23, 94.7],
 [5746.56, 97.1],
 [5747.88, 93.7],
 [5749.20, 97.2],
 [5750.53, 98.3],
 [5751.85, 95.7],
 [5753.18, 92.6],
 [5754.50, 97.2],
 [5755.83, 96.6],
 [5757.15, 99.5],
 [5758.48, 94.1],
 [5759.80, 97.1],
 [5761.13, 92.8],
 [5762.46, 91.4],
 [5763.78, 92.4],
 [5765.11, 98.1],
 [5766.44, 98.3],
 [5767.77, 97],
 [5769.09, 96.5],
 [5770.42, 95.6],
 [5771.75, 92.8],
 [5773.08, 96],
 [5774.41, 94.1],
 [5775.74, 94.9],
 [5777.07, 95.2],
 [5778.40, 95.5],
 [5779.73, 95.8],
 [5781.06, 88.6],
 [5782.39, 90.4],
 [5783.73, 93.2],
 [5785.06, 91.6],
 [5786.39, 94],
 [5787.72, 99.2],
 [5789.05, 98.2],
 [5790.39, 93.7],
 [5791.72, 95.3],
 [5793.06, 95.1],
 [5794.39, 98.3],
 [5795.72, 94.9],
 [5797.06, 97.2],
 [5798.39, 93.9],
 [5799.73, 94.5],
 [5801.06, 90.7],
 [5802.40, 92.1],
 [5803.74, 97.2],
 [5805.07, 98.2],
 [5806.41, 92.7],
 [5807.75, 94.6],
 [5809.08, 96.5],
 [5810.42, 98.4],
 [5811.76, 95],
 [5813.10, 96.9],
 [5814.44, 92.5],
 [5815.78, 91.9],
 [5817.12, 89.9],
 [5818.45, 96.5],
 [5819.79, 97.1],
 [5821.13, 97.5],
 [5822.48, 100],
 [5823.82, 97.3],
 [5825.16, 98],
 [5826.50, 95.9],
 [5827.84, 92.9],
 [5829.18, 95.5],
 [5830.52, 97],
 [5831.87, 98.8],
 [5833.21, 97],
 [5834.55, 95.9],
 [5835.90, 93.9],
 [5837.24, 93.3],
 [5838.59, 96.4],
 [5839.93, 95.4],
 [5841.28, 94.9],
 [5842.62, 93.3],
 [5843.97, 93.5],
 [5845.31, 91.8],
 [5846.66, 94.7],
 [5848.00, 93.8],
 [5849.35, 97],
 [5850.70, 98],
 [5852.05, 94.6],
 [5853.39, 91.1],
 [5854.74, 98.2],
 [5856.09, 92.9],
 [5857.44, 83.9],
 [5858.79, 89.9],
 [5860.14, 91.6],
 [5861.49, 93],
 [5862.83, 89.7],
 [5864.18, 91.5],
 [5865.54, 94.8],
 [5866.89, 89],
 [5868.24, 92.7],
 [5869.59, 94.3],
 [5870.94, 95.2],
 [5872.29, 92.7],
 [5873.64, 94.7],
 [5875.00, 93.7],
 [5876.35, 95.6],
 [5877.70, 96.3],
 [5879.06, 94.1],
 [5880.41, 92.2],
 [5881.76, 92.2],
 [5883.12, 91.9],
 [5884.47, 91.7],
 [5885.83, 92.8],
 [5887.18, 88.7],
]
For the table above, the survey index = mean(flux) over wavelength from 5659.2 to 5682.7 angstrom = 93.7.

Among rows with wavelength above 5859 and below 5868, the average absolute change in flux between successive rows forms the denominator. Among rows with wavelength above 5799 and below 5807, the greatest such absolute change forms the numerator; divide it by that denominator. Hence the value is 1.8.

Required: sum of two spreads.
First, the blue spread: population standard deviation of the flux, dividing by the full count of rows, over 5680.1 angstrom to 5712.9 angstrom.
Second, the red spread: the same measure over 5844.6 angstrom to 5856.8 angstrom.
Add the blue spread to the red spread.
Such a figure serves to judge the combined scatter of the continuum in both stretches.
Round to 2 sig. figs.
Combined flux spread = 6.6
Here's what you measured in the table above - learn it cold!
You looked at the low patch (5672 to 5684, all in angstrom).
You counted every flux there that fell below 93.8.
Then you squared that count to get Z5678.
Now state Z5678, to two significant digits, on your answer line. 16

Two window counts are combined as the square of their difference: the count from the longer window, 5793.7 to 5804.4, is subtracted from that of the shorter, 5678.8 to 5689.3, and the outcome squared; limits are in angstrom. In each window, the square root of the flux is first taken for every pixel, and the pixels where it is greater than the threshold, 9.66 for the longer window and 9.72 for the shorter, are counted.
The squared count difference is 16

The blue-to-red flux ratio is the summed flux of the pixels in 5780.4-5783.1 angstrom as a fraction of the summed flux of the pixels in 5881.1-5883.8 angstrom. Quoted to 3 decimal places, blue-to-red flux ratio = 0.972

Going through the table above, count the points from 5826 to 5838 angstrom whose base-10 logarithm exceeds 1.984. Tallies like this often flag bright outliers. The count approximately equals 3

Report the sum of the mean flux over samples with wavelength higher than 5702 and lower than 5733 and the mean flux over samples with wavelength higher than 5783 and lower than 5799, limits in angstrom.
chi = 188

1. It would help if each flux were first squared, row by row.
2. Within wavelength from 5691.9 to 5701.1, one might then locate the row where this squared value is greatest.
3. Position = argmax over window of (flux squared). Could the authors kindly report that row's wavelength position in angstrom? 5693.87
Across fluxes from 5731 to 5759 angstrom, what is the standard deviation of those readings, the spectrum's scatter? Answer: 2.5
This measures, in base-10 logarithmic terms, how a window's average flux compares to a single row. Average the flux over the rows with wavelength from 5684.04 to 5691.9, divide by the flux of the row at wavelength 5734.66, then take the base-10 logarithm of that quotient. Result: -0.007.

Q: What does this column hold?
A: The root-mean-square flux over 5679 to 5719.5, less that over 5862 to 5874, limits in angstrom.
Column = -0.3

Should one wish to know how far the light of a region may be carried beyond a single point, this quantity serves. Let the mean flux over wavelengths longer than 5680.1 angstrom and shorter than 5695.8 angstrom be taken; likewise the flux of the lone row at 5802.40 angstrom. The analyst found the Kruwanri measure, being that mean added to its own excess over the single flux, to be 94.7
